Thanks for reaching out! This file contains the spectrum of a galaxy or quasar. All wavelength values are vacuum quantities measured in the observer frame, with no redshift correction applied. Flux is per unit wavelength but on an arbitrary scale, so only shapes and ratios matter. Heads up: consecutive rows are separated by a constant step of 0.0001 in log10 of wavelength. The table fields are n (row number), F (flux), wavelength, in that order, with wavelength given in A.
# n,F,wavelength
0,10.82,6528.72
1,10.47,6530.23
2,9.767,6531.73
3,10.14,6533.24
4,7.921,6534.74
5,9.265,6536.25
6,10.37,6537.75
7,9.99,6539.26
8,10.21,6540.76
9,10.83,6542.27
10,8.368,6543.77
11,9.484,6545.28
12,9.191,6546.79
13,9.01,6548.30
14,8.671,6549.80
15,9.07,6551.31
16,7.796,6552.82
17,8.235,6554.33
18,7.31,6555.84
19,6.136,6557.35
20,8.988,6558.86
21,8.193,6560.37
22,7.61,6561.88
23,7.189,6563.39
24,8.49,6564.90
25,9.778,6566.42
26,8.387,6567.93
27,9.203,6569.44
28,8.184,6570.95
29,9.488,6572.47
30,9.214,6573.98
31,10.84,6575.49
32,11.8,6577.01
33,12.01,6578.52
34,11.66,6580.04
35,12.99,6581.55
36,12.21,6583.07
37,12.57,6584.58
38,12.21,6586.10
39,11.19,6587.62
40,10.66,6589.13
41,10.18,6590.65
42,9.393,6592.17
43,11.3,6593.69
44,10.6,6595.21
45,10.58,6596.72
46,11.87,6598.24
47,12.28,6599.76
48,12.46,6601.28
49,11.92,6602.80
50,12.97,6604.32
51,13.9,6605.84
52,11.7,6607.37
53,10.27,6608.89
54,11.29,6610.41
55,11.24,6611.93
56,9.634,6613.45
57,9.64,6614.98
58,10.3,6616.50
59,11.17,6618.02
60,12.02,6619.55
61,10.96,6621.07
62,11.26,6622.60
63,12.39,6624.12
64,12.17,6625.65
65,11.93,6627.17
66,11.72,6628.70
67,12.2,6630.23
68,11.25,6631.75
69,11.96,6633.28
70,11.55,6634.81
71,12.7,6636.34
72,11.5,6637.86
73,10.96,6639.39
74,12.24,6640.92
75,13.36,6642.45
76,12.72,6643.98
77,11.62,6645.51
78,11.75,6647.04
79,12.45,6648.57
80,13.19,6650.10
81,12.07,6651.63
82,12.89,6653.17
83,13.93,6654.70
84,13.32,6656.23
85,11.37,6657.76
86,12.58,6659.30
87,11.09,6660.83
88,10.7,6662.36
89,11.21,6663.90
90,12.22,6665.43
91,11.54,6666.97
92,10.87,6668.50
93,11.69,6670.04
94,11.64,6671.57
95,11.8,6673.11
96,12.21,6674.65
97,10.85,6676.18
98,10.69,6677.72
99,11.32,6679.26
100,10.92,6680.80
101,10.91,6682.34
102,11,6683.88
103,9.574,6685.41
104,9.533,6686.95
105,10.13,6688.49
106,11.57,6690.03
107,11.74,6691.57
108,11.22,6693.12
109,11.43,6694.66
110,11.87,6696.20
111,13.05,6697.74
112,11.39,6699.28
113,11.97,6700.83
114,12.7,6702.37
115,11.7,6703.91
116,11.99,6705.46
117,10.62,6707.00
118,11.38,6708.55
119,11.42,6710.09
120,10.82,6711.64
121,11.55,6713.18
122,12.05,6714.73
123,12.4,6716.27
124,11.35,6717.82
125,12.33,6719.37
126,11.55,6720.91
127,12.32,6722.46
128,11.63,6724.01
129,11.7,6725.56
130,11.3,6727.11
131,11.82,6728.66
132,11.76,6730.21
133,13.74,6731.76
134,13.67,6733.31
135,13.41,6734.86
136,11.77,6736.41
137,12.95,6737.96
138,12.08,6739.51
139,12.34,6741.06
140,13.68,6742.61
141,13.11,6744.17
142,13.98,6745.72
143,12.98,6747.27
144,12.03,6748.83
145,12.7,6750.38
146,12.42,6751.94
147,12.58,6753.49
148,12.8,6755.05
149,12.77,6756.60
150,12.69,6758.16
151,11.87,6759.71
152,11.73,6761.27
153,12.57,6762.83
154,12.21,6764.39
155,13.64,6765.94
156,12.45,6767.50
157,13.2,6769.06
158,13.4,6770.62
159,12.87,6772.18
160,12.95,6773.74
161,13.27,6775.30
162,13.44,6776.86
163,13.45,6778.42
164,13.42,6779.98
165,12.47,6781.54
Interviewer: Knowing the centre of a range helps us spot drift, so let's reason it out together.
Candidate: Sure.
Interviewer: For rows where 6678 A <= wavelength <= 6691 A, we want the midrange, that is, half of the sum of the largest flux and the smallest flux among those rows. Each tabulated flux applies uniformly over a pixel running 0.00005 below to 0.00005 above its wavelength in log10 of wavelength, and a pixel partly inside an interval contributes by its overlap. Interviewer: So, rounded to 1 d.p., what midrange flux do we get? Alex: 10.6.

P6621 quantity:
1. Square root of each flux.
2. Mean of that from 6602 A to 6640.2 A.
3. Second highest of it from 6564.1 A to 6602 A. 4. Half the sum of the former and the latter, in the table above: 3.47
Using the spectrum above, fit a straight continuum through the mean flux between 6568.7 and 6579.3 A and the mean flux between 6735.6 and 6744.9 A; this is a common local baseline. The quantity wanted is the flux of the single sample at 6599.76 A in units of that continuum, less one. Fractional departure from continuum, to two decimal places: 0.17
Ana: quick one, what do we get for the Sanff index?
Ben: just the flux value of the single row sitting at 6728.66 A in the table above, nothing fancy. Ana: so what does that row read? 11.82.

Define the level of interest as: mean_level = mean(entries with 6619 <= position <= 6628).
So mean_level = 12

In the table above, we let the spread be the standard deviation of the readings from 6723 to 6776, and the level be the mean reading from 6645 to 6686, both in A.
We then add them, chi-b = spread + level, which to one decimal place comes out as 12.4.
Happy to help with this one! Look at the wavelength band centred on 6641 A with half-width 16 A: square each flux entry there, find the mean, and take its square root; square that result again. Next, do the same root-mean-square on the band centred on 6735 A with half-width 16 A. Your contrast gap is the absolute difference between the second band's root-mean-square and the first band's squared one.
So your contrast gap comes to 138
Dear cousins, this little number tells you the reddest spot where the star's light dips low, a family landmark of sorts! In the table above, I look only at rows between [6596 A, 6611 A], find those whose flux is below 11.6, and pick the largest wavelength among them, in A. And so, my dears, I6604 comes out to 6610.41 A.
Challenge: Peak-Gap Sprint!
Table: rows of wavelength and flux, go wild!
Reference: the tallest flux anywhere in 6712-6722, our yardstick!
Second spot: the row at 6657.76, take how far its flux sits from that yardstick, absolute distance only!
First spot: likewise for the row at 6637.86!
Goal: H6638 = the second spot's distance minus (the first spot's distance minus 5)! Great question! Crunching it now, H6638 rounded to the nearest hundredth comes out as 5.13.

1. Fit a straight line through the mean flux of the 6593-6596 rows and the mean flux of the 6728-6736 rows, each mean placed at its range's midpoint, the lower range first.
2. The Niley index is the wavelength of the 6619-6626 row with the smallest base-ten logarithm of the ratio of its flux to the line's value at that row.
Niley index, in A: 6621.07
